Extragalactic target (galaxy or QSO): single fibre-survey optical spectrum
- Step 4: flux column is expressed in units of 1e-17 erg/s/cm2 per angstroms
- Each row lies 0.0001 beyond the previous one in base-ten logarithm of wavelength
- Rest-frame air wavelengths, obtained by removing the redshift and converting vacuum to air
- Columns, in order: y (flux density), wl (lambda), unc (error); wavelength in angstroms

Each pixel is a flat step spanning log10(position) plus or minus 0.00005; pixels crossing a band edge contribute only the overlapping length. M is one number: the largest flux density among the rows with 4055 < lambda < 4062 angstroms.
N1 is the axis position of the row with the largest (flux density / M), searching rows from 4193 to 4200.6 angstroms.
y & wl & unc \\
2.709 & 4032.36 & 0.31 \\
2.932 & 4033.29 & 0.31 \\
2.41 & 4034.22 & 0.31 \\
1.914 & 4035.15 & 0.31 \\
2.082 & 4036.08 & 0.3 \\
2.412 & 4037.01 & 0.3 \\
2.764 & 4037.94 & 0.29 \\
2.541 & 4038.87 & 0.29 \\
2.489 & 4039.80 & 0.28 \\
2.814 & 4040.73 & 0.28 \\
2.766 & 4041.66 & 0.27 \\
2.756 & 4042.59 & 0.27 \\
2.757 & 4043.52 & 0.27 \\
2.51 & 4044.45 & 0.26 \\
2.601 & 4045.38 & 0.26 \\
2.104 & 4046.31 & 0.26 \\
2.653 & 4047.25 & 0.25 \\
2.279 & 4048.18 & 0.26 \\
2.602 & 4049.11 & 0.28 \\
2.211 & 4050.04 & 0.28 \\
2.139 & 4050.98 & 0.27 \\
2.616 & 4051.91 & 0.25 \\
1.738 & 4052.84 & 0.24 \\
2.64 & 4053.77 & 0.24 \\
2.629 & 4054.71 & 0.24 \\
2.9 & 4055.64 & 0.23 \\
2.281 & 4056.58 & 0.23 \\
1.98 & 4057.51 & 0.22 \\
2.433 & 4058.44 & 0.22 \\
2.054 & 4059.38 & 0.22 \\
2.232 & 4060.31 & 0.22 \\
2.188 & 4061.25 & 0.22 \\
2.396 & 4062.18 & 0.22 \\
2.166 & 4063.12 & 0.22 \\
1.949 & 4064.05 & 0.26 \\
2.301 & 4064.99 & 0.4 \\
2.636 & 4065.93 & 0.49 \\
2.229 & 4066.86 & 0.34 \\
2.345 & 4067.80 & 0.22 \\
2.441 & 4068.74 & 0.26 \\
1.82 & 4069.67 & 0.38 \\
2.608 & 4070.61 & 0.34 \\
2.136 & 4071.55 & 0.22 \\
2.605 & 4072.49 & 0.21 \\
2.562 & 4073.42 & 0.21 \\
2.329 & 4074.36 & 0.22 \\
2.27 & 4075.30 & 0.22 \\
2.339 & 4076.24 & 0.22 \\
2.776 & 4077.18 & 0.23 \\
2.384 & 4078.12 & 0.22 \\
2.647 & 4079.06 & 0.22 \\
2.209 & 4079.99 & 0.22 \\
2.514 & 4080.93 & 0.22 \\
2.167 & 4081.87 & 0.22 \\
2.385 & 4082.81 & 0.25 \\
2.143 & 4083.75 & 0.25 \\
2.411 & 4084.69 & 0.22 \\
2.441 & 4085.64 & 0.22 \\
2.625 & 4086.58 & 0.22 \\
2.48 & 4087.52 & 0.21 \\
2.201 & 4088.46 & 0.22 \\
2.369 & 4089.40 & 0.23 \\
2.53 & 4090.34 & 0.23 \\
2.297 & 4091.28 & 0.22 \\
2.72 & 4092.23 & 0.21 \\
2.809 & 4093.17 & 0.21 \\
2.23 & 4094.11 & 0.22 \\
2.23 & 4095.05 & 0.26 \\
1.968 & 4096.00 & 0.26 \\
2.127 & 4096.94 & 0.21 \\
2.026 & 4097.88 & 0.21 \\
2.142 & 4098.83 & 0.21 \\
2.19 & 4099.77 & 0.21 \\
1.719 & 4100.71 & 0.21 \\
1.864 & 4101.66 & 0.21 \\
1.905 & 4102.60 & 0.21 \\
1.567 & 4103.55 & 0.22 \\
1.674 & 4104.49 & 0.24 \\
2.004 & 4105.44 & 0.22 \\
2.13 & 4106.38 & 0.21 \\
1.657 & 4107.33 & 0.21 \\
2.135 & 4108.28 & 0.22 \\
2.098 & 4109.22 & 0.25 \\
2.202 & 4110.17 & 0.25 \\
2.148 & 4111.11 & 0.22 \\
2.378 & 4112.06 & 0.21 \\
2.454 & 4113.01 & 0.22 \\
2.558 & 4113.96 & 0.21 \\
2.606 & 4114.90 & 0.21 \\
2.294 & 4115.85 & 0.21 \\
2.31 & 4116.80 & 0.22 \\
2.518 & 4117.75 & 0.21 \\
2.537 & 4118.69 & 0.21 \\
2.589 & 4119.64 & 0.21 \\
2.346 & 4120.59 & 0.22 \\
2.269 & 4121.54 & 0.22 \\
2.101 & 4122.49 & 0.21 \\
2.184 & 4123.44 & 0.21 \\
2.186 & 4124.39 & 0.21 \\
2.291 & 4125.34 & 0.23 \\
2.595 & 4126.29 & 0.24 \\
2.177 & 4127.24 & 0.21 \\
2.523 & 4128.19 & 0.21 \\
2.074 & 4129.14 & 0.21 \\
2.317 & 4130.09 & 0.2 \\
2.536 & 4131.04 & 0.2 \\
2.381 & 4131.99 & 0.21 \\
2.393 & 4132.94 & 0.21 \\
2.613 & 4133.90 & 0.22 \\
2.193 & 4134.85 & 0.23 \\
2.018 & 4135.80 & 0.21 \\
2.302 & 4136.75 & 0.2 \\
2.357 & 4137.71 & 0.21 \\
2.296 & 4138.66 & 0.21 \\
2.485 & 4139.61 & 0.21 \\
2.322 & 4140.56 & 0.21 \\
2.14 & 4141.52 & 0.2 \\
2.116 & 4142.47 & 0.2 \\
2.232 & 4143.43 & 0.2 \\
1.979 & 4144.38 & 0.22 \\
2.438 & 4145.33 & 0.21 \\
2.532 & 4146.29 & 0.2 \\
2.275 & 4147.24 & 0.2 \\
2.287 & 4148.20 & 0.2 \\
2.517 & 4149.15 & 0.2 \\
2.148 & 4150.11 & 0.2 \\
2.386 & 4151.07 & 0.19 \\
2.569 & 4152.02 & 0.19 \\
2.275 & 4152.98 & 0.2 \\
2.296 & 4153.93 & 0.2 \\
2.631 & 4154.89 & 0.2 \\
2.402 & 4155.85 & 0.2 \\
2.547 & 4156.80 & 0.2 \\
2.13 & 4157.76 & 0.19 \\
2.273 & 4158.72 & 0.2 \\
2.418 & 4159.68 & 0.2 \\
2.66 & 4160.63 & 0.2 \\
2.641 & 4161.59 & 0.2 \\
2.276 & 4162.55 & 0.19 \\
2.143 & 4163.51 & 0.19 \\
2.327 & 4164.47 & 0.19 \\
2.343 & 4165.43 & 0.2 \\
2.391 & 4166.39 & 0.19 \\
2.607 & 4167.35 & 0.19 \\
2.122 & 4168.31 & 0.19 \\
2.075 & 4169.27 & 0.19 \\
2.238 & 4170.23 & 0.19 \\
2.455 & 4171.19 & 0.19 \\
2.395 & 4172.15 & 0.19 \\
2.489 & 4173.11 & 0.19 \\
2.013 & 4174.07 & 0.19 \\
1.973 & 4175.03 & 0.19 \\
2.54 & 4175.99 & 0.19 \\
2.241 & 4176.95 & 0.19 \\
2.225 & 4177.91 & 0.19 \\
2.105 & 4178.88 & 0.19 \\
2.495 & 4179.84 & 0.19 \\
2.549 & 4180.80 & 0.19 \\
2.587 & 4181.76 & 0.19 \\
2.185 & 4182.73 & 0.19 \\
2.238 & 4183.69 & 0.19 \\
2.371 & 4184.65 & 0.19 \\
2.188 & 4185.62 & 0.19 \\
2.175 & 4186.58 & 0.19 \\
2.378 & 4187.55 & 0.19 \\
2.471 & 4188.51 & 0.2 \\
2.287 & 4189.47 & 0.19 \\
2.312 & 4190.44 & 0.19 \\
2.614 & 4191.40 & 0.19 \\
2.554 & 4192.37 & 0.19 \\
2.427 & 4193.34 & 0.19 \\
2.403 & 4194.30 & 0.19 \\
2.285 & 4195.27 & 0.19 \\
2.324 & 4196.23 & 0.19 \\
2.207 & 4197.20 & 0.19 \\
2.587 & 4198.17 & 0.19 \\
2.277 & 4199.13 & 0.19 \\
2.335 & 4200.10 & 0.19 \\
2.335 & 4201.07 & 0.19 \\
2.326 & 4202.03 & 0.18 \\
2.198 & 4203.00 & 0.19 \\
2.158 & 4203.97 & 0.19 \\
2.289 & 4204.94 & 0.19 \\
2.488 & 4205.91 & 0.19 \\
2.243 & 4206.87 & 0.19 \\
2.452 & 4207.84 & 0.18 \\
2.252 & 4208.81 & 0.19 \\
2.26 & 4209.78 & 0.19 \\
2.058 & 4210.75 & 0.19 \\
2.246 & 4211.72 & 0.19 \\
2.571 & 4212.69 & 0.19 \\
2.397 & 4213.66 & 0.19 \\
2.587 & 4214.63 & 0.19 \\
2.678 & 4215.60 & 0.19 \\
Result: 4198.17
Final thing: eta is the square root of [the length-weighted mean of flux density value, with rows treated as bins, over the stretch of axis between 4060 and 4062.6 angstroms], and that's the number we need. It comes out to 1.507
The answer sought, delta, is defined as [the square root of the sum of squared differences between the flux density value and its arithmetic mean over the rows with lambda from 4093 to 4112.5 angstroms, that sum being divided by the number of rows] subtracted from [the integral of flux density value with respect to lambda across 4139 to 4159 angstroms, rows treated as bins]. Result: 46.4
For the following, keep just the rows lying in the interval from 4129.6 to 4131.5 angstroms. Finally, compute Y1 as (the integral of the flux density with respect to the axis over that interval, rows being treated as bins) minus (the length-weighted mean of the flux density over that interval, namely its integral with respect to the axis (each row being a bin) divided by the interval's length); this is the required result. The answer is 2.18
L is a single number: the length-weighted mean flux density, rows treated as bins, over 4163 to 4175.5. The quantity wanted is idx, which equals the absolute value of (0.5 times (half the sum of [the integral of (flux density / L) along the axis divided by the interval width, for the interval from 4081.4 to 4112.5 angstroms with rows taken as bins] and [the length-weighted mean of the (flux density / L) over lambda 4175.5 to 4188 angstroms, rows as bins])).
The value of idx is 0.495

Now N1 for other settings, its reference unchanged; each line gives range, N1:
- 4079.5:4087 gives 4086.58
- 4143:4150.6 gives 4146.29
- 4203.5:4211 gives 4205.91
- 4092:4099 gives 4093.17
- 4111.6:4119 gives 4114.90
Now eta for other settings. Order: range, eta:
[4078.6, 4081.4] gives 1.570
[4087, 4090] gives 1.538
